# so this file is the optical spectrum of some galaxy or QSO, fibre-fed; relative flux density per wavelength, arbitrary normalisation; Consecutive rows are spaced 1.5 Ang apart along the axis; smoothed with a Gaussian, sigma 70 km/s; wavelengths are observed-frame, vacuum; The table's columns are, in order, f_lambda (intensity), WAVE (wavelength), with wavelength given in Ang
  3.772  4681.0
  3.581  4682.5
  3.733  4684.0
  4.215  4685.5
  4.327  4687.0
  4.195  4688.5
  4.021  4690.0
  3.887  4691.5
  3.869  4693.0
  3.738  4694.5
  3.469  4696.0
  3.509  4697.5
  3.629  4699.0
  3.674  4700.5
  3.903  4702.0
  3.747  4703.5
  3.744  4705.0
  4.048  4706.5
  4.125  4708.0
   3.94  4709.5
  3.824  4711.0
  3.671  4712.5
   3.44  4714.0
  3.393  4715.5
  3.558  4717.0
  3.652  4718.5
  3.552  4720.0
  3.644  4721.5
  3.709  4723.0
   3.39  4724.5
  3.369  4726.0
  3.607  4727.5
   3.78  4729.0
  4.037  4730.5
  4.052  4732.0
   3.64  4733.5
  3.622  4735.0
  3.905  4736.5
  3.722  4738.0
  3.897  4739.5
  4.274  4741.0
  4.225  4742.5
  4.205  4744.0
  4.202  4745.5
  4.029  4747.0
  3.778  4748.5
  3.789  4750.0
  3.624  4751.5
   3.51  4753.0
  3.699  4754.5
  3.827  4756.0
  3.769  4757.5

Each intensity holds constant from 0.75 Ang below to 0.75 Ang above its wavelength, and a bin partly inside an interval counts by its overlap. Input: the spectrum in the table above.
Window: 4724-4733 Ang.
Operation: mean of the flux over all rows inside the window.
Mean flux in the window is 3.71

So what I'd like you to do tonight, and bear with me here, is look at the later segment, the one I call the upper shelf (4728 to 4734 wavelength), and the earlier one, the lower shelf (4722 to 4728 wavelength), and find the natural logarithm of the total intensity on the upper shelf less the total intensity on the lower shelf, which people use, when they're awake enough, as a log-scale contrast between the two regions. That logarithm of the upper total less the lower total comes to 0.4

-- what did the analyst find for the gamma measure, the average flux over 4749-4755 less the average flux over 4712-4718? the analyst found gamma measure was 0.14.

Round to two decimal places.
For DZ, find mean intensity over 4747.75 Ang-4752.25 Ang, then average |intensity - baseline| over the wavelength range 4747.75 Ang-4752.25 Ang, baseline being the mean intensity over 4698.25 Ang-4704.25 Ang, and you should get 0.07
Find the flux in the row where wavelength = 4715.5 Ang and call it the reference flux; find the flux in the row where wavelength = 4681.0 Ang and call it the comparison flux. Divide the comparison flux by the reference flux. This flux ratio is 1.11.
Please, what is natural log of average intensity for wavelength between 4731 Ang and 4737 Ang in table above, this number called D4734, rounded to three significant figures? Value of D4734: 1.34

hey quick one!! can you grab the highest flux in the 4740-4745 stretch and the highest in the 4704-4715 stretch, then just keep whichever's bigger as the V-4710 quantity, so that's 4.27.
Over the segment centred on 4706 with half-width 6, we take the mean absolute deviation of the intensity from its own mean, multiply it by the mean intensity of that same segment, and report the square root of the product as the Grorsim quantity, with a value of 0.71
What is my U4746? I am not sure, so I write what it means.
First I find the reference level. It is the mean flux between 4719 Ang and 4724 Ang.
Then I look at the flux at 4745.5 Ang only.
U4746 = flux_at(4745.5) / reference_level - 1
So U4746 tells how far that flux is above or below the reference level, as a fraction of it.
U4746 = 0.16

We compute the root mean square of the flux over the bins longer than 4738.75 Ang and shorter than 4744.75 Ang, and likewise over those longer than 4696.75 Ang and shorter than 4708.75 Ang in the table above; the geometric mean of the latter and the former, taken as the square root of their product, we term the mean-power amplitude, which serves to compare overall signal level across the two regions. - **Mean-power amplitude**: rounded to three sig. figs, 3.97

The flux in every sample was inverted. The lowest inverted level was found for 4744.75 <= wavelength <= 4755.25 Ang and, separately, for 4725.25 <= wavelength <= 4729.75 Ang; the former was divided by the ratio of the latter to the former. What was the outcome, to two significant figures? 0.21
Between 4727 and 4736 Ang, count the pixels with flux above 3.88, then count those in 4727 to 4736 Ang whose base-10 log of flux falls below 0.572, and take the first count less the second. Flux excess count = -1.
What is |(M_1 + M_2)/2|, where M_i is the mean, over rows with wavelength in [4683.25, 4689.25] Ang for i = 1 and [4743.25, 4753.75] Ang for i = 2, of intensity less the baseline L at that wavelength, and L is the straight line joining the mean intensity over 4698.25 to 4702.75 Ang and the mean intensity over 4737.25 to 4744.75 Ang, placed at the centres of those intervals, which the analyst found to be 0.12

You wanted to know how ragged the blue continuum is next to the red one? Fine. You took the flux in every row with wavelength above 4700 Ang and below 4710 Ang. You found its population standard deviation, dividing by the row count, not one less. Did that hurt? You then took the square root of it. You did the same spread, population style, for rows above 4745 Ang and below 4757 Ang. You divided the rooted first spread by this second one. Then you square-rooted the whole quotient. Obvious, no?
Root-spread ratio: 1.38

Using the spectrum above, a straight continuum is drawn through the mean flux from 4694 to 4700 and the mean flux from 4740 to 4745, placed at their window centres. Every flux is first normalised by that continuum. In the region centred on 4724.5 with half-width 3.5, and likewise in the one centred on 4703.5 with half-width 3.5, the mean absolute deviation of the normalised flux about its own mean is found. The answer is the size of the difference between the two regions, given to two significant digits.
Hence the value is 0.0043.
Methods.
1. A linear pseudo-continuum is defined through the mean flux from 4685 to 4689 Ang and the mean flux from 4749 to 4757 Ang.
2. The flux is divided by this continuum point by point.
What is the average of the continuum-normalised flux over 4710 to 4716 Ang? 0.89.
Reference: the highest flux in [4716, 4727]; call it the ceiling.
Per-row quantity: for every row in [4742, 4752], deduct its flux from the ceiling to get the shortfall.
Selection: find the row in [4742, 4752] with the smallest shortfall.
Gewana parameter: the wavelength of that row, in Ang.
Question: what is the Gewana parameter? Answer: 4742.5 Ang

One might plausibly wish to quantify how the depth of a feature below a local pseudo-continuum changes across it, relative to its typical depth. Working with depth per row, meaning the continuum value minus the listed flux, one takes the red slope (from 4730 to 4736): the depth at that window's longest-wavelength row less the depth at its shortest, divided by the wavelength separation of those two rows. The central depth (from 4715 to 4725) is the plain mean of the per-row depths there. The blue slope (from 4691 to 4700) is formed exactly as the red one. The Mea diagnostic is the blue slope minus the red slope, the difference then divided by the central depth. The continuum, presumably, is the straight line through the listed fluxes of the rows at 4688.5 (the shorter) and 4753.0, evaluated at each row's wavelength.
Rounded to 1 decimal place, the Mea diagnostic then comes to -0.2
